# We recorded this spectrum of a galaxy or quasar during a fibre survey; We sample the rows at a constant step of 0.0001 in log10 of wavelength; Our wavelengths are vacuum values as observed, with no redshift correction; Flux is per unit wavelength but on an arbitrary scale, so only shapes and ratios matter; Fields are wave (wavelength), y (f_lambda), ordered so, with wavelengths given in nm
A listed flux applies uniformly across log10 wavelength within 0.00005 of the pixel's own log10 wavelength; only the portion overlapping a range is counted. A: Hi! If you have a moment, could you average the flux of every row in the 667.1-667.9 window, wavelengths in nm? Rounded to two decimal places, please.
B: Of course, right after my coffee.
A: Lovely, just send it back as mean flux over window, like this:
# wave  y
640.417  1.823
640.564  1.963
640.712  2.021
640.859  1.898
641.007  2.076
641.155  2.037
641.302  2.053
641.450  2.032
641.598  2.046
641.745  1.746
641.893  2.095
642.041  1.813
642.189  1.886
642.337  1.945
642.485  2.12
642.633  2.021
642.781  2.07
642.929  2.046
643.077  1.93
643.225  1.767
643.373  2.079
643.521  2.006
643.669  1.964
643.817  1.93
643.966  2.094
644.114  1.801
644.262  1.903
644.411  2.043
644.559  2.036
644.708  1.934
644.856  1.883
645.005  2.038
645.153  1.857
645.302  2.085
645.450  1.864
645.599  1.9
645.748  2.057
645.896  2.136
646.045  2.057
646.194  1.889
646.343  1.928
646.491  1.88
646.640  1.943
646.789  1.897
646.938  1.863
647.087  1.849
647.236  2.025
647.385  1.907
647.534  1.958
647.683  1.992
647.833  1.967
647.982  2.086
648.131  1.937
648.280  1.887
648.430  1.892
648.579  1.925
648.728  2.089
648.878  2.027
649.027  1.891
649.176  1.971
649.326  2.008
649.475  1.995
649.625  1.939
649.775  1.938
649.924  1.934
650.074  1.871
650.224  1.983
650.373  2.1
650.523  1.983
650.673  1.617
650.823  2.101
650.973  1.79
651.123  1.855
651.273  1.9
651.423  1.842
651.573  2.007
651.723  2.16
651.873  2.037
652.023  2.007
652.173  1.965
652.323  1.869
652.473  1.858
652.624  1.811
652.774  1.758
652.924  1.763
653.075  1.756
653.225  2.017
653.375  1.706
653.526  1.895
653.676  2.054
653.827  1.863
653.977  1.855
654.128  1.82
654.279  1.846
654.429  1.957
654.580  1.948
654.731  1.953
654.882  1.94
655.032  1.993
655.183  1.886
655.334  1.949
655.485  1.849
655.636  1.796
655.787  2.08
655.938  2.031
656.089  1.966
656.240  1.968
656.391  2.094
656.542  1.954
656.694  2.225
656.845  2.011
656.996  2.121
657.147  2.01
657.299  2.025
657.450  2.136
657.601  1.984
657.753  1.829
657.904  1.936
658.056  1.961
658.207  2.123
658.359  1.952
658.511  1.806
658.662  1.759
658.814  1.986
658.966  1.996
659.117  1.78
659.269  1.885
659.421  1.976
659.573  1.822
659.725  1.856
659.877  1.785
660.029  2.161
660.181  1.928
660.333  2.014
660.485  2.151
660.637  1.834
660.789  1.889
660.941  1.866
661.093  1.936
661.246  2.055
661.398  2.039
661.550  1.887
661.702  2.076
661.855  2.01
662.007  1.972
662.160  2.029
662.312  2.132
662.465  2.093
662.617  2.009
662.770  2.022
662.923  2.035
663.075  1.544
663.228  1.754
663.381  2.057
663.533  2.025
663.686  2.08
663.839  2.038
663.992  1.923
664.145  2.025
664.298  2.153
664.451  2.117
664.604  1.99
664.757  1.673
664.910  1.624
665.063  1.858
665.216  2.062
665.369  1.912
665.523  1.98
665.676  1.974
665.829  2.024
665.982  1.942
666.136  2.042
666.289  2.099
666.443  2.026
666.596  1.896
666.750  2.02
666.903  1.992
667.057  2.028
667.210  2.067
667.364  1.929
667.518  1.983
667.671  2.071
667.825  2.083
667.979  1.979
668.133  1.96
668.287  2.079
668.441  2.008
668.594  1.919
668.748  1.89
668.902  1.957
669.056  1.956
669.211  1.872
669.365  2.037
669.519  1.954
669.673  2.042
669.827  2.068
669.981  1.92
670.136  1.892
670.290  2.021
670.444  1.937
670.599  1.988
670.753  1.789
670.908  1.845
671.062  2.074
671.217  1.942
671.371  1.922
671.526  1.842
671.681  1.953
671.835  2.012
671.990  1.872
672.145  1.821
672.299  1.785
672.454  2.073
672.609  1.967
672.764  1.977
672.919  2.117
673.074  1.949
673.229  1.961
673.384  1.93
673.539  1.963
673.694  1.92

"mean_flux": 2.03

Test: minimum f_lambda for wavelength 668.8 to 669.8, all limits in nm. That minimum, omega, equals 1.872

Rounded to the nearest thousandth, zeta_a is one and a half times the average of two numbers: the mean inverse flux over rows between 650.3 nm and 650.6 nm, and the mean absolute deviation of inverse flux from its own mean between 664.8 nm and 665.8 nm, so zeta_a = 0.392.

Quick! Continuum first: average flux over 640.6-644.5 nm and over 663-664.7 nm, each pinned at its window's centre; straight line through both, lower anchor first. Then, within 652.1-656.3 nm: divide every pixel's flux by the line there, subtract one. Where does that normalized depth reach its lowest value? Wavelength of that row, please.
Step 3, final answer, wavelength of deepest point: 653.375 nm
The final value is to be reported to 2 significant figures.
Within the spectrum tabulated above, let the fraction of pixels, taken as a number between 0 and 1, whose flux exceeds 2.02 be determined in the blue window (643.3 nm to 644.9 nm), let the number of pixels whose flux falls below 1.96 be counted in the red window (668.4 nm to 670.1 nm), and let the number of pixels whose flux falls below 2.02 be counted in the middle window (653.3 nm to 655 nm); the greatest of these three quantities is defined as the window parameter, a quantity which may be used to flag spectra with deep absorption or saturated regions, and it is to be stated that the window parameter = 10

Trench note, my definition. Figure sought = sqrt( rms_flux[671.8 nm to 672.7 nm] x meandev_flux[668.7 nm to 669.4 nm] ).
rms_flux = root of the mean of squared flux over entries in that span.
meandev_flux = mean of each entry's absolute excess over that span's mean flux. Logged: 0.31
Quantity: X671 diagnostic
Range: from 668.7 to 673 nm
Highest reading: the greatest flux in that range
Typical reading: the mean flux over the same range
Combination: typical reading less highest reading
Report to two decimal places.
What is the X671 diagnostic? -0.17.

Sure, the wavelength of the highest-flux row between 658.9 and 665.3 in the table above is 660.029 nm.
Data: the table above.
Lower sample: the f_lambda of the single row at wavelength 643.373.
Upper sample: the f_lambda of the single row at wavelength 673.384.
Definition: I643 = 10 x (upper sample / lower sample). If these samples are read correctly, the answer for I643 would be 9.3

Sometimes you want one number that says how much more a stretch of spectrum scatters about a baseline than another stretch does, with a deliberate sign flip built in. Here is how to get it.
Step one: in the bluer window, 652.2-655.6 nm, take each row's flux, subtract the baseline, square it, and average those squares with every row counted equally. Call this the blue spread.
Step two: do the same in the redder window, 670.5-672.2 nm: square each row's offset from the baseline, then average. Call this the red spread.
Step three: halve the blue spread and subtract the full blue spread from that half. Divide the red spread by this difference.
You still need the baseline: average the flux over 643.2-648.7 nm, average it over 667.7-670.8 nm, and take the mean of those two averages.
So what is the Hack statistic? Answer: -1.3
